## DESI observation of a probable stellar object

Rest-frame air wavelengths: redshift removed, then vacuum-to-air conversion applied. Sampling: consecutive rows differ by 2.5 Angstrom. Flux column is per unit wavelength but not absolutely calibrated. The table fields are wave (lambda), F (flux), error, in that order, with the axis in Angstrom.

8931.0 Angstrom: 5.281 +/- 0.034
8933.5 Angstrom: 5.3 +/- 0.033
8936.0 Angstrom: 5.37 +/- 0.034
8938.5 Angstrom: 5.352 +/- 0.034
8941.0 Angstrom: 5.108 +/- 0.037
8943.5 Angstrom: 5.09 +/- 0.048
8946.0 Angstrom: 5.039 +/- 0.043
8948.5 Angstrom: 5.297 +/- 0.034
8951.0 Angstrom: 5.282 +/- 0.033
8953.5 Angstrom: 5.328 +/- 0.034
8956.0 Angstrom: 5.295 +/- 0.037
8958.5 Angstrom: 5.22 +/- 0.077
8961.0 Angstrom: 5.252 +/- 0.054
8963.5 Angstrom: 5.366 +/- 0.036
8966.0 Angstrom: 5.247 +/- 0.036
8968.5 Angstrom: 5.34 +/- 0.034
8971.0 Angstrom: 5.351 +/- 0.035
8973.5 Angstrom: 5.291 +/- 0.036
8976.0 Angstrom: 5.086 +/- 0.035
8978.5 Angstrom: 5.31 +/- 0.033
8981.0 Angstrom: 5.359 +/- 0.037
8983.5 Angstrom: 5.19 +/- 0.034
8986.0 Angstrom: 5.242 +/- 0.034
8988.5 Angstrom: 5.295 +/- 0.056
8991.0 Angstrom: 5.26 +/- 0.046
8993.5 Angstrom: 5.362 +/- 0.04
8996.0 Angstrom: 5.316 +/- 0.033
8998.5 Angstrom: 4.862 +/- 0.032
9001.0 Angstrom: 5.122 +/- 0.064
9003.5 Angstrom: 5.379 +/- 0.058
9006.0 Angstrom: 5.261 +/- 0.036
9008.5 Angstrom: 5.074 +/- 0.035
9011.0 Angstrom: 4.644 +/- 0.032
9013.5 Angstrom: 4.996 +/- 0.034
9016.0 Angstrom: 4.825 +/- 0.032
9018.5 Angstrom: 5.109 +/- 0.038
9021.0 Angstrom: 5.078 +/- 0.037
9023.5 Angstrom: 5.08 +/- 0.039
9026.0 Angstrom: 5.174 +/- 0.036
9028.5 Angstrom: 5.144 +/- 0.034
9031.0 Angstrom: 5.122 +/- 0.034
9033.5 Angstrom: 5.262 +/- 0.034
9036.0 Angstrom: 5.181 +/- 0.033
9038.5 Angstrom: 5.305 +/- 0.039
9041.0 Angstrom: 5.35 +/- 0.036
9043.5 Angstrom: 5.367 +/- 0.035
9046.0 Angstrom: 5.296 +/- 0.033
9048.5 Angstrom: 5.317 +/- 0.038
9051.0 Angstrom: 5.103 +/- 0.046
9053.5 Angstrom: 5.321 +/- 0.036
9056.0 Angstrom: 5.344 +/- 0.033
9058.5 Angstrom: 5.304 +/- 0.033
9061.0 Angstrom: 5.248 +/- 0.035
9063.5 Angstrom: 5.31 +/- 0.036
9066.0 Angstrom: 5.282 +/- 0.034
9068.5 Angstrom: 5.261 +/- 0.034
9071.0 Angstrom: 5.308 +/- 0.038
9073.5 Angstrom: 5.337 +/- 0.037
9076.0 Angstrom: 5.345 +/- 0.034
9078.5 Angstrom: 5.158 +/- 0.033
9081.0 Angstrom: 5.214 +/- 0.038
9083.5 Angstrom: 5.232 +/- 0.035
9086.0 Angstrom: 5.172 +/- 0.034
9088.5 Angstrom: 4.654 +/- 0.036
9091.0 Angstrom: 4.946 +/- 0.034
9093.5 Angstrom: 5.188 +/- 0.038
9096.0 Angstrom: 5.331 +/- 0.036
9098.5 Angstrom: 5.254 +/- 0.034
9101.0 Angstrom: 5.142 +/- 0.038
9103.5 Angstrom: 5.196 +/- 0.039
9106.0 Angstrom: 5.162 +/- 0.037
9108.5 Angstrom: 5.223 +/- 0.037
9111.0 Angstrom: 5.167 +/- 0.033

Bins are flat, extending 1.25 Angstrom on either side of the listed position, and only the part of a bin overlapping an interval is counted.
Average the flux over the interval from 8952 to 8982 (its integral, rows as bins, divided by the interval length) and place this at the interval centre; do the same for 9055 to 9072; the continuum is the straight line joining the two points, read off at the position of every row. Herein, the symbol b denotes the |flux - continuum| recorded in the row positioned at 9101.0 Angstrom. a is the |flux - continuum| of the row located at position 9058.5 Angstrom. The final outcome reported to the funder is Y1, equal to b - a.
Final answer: 0.14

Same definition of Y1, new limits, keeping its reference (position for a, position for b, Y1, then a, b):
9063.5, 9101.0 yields 0.14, 0.017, 0.15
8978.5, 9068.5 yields 0.01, 0.023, 0.03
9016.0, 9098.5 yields -0.42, 0.465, 0.04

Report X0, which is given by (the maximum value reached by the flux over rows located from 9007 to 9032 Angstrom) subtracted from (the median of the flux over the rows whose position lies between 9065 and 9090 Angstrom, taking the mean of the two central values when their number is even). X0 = 0.07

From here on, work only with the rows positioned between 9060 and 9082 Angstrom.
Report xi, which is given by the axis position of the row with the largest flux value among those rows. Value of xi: 9076.0 Angstrom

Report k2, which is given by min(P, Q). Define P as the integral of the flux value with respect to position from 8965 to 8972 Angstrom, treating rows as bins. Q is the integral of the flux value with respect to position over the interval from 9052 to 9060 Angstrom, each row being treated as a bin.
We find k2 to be 37.2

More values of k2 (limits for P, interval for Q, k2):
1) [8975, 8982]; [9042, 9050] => 36.8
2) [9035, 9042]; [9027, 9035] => 37.0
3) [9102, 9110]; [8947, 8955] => 41.5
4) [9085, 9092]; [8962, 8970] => 34.4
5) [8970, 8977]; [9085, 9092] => 34.4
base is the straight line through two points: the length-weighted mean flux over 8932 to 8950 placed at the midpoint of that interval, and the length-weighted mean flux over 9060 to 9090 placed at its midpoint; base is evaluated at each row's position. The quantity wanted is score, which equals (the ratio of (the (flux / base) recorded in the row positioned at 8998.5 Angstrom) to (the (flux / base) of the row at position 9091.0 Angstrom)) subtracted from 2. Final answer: 1.02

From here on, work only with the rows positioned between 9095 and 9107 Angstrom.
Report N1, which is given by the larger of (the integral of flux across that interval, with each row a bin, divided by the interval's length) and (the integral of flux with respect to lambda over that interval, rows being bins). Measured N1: 62.6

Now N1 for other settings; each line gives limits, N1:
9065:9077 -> 63.7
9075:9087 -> 62.7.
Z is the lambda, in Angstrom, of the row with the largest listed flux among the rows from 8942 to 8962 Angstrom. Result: 8953.5 Angstrom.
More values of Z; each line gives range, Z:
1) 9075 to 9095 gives 9076.0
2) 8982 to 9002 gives 8993.5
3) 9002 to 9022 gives 9003.5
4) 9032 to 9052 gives 9043.5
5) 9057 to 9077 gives 9076.0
